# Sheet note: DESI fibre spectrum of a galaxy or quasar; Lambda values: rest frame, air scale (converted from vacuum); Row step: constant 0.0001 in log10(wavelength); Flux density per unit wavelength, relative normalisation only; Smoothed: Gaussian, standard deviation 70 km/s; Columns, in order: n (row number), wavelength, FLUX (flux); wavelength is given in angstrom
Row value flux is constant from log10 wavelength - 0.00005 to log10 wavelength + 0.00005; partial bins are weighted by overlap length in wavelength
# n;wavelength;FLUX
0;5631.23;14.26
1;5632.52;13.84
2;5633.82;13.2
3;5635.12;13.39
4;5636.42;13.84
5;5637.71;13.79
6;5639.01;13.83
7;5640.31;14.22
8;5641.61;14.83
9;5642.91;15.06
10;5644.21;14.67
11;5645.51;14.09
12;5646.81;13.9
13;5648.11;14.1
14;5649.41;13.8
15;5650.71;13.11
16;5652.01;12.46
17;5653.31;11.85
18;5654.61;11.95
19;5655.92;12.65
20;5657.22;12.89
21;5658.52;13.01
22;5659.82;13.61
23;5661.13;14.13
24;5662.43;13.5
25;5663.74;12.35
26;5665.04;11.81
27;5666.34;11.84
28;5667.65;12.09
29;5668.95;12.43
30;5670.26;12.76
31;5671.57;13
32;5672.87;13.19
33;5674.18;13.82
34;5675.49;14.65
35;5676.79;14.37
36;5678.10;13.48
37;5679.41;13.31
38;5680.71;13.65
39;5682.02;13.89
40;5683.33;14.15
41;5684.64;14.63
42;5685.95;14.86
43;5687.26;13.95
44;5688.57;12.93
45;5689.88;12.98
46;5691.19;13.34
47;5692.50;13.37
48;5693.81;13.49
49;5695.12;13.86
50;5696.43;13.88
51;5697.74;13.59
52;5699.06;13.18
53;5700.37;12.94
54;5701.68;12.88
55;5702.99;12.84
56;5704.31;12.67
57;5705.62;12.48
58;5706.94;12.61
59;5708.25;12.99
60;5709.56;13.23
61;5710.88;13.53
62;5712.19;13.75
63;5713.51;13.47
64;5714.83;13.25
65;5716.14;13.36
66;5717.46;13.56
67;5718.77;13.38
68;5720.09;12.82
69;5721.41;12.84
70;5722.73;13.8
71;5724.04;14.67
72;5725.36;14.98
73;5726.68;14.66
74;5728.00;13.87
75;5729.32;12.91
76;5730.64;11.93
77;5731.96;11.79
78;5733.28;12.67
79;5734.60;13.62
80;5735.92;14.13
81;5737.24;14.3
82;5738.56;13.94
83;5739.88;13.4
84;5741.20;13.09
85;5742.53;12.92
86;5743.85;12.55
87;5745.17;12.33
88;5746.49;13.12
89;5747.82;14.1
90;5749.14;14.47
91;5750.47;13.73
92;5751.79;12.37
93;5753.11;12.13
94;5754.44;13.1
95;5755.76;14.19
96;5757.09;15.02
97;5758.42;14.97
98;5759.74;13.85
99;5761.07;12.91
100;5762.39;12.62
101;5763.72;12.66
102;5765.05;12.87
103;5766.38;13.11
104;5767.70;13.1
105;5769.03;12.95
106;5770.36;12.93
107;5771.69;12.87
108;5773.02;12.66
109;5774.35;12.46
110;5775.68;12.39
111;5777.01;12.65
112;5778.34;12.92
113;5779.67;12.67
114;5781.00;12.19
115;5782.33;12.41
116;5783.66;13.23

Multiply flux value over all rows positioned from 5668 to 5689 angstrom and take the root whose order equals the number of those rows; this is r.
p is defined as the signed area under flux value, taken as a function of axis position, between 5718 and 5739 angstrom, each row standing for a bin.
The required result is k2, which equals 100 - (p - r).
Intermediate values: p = 284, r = 13.7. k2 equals -170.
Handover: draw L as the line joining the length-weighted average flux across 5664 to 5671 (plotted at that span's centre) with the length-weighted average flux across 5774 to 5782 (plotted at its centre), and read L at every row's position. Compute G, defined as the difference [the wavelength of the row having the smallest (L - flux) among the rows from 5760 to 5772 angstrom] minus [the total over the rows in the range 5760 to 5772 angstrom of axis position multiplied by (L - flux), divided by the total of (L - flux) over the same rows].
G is -0.5 angstrom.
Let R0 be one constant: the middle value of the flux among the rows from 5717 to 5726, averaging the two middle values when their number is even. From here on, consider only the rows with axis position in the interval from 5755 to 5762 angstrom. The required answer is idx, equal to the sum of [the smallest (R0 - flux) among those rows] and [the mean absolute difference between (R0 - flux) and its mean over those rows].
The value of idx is -0.81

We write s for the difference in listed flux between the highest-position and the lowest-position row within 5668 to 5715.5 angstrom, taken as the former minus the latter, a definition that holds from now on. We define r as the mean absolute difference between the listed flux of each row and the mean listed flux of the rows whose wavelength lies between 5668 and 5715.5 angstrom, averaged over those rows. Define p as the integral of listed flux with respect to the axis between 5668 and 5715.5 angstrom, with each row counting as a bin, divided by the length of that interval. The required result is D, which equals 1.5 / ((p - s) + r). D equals 0.115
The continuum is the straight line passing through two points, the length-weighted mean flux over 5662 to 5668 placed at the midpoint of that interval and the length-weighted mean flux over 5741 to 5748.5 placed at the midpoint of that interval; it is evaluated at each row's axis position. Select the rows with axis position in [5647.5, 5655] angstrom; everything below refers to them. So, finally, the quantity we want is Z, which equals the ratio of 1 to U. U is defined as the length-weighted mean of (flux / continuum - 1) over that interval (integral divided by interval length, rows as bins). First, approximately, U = 0.06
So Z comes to 16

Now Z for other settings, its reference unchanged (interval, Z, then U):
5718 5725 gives 17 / 0.06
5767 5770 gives -61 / -0.02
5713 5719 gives 19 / 0.05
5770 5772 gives -37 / -0.03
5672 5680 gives 9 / 0.11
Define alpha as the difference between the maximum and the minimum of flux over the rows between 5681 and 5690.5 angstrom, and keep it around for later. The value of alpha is 1.9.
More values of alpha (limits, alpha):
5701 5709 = 0.5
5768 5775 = 0.5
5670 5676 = 1.9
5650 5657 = 1.3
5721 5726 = 2.1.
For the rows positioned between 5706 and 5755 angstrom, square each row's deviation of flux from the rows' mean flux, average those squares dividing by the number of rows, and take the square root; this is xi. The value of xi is 0.76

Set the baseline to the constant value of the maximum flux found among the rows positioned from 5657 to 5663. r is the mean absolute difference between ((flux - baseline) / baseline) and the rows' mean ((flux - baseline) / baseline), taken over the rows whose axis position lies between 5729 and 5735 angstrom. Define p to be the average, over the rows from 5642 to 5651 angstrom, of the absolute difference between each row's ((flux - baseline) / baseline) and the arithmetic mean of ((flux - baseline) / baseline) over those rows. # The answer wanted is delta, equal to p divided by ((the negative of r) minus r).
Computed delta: -0.4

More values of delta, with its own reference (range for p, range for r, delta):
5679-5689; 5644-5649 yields -1.0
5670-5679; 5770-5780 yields -1.8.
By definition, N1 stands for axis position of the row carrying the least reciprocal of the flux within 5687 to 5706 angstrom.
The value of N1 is 5687.26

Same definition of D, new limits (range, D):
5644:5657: 0.093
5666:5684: 0.128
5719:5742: 0.107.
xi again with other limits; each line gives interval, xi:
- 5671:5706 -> 0.62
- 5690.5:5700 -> 0.25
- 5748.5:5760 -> 0.99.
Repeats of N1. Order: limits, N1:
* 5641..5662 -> 5642.91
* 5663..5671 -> 5670.26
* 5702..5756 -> 5725.36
